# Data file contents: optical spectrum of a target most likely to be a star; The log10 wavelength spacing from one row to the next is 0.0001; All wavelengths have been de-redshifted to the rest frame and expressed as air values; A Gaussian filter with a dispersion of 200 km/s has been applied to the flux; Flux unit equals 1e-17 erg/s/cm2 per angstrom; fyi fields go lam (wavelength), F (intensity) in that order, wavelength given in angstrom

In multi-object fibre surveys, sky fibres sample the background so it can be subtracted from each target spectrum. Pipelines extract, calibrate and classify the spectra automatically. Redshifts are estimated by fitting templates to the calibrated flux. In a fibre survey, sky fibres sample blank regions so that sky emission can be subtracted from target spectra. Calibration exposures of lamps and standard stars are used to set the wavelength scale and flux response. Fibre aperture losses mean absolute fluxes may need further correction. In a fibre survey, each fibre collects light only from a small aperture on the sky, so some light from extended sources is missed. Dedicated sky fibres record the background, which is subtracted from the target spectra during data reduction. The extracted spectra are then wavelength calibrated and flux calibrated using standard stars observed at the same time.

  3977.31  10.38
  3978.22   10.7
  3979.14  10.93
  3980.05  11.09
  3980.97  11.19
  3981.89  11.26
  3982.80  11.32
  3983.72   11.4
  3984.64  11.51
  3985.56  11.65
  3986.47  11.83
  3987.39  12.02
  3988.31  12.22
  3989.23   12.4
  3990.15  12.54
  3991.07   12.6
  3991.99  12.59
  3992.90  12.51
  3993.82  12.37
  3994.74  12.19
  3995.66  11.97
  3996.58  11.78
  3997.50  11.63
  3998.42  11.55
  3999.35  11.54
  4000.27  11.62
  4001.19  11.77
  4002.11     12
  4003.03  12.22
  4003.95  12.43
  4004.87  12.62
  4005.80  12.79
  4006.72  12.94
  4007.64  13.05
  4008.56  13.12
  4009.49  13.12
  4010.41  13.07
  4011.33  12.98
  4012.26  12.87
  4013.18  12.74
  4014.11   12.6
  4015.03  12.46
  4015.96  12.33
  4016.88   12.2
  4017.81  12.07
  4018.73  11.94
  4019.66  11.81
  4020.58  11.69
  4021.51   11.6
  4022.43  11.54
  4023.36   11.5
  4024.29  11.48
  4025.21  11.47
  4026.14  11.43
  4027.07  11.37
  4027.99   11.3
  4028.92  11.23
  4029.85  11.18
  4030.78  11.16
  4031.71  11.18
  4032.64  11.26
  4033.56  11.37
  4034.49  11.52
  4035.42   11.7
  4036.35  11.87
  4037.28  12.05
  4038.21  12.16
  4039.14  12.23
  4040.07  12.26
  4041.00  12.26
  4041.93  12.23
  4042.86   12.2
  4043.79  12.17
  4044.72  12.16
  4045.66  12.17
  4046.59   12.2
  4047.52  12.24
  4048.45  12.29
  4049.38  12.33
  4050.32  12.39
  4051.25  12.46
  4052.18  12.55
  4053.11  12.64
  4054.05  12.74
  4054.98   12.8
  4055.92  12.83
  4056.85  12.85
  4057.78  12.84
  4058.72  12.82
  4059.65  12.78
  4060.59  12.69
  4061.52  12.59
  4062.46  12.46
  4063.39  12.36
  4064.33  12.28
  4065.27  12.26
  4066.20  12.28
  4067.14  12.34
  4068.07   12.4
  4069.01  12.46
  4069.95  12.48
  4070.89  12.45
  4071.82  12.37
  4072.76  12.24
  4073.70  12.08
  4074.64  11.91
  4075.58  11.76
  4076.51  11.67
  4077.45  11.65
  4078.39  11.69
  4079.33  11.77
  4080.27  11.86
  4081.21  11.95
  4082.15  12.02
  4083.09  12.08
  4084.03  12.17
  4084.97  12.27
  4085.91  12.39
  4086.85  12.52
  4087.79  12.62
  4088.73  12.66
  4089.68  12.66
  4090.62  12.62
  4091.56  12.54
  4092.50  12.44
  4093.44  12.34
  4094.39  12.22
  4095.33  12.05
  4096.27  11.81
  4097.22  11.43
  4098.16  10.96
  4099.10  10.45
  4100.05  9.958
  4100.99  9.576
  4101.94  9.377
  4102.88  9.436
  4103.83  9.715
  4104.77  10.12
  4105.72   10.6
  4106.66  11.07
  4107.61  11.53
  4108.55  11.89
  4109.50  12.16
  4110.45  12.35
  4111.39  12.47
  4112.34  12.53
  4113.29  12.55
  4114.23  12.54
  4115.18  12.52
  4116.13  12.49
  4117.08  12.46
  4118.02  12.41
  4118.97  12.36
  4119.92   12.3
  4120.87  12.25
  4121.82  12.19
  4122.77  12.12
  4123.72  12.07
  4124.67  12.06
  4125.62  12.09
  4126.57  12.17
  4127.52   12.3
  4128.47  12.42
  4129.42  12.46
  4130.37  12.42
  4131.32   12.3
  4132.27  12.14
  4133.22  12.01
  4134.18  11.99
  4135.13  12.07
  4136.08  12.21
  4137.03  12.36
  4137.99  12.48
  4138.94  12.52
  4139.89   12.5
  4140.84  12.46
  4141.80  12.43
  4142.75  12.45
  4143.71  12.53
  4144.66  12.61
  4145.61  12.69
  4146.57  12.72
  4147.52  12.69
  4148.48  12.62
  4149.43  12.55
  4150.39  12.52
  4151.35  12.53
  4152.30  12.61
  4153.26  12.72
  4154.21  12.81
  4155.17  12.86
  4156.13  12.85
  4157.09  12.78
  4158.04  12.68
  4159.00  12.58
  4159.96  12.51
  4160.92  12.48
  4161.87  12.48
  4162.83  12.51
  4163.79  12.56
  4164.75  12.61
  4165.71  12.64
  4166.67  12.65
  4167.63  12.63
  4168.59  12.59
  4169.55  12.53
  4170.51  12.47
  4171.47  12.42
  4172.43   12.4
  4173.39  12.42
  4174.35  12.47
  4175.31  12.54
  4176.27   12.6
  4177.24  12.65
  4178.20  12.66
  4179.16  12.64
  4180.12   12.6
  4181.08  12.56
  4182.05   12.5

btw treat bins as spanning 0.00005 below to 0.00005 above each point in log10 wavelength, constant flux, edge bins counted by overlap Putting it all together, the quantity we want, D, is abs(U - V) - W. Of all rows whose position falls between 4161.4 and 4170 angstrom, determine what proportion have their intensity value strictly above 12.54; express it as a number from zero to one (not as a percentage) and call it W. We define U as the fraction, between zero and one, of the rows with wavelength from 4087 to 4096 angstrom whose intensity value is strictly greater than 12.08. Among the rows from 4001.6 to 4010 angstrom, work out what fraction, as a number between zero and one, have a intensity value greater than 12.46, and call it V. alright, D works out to -0.44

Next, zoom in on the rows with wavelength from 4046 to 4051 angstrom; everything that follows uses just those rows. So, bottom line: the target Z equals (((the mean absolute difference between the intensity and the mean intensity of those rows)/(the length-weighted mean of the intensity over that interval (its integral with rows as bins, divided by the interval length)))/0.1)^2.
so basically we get 0.002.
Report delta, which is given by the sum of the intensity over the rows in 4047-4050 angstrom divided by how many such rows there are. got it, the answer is 12.3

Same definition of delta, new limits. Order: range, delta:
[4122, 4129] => 12.2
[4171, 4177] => 12.5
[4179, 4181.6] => 12.6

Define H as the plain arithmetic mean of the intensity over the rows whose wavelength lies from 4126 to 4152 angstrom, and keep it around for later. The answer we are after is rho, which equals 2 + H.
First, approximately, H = 12.4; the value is 14.4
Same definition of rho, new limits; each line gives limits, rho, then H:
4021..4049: 13.8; 11.8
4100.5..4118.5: 13.5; 11.5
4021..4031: 13.4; 11.4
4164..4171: 14.6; 12.6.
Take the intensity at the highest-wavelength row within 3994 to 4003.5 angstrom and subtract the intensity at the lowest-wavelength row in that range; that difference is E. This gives 0.03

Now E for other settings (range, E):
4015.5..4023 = -0.79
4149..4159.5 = 0.03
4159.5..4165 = 0.10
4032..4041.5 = 1.00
